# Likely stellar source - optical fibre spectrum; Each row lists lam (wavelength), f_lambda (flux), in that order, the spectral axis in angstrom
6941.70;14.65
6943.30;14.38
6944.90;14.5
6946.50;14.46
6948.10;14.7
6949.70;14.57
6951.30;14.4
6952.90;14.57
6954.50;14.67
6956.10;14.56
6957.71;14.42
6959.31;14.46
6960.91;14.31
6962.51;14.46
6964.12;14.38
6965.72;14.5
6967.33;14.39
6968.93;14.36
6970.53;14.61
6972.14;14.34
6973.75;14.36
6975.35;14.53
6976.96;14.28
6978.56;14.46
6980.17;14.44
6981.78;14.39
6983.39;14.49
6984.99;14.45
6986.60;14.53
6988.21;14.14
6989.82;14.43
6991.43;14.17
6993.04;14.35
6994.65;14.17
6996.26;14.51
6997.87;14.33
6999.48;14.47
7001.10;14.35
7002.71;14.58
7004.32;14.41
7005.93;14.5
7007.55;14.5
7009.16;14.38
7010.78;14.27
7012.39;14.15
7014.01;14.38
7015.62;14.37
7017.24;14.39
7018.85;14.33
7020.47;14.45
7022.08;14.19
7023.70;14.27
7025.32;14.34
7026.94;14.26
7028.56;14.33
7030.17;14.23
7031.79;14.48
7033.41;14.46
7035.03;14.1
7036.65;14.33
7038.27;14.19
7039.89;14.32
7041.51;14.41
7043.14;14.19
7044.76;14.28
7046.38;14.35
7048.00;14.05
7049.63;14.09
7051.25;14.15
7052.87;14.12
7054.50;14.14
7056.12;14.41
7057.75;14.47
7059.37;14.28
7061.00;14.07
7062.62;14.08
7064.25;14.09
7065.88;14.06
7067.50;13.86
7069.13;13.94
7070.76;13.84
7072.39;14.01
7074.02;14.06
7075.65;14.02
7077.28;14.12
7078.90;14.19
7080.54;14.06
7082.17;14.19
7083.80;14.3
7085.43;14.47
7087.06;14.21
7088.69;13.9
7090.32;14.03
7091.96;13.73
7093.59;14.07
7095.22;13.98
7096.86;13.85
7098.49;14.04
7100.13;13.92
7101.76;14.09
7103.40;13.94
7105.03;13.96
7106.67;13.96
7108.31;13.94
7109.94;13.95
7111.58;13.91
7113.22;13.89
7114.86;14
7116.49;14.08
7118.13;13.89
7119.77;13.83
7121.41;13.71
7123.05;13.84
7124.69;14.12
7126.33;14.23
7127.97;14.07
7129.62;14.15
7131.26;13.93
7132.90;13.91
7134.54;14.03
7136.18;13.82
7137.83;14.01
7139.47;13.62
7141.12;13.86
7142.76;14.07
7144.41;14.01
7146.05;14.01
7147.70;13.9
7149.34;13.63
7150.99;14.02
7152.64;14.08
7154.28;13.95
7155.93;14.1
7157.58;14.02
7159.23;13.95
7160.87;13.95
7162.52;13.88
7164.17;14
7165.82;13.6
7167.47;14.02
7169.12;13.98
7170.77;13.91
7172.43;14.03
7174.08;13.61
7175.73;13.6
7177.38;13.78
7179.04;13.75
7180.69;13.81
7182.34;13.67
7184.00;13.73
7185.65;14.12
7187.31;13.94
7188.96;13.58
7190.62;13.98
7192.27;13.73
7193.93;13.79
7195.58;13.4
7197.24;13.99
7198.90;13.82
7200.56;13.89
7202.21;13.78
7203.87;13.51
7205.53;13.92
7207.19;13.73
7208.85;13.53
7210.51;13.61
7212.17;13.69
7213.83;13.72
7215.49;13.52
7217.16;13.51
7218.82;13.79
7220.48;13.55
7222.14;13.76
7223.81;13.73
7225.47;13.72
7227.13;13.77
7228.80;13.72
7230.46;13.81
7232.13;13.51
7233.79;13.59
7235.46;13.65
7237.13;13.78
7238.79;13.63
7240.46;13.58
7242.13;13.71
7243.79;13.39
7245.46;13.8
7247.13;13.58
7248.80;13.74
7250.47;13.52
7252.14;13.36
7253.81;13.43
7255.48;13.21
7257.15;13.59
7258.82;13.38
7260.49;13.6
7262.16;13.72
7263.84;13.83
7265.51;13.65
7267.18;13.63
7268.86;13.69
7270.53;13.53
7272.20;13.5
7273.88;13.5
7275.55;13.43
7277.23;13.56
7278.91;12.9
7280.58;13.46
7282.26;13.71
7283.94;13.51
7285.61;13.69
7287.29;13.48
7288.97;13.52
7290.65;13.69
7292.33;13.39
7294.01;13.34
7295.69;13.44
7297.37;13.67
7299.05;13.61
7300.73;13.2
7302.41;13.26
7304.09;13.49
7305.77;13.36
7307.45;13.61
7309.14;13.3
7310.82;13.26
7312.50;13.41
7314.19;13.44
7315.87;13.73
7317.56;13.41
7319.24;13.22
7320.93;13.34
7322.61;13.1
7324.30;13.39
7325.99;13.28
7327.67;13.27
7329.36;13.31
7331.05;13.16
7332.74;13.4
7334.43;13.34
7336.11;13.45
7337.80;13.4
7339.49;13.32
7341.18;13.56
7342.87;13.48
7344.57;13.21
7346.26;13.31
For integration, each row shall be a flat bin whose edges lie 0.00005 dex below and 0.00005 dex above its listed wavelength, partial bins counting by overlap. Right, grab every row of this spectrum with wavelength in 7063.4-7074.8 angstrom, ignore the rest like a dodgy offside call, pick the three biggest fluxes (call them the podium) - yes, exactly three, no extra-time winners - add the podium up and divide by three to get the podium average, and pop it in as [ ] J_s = 14.07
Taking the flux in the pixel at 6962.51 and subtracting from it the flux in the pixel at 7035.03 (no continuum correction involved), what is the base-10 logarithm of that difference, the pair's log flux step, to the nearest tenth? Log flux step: -0.4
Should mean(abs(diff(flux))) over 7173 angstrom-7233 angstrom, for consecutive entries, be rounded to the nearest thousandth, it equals 0.177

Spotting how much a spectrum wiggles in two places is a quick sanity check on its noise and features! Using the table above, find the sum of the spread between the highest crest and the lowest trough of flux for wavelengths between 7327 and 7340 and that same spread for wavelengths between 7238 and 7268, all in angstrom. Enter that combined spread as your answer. 0.91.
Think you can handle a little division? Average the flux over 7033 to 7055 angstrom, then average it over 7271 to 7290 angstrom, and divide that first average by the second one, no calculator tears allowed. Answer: 1.06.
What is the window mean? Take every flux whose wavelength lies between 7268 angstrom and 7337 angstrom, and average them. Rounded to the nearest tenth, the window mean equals 13.4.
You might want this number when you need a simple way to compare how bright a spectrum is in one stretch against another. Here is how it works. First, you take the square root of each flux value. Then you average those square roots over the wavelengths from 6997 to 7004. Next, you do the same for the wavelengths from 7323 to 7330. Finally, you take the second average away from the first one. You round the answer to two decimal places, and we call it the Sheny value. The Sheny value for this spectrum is 0.15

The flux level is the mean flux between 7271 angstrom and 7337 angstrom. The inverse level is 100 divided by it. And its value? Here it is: 7.5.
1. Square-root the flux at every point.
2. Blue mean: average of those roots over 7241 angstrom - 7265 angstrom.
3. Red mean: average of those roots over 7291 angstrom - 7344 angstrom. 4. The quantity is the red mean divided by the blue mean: 0.993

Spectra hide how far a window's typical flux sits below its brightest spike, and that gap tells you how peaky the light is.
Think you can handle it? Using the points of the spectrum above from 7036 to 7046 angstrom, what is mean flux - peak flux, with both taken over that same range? -0.12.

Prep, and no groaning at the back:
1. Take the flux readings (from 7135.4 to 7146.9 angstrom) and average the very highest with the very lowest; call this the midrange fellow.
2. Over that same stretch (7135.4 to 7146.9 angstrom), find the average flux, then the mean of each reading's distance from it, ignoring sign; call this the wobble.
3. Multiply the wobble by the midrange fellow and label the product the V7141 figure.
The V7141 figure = 1.8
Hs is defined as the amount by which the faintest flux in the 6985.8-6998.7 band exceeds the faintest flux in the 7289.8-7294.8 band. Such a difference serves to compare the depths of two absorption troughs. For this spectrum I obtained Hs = 0.80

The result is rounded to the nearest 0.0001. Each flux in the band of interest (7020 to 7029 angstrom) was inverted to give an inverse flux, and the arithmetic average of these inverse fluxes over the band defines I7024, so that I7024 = 0.0699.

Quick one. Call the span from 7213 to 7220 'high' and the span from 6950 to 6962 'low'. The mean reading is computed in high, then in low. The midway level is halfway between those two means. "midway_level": 14.1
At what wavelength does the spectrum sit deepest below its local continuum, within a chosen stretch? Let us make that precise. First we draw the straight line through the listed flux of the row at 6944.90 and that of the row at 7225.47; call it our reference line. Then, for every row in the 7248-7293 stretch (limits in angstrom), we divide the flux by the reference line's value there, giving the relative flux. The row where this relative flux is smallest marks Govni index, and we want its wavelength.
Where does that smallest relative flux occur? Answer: 7278.91 angstrom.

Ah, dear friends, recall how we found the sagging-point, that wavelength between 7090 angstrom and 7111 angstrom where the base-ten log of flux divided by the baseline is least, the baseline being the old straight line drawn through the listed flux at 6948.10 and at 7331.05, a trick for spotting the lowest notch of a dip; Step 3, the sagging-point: 7091.96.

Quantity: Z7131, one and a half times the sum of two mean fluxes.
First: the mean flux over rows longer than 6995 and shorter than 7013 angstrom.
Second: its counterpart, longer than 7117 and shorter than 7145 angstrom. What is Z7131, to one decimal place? 42.5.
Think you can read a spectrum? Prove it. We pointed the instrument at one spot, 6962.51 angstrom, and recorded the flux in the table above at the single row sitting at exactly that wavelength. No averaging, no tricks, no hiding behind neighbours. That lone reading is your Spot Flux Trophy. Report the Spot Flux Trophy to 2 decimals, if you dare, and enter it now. 14.46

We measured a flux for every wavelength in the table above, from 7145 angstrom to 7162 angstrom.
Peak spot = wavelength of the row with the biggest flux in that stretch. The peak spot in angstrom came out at 7155.93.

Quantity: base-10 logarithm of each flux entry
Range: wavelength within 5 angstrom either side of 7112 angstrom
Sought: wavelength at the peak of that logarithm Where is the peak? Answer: 7116.49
